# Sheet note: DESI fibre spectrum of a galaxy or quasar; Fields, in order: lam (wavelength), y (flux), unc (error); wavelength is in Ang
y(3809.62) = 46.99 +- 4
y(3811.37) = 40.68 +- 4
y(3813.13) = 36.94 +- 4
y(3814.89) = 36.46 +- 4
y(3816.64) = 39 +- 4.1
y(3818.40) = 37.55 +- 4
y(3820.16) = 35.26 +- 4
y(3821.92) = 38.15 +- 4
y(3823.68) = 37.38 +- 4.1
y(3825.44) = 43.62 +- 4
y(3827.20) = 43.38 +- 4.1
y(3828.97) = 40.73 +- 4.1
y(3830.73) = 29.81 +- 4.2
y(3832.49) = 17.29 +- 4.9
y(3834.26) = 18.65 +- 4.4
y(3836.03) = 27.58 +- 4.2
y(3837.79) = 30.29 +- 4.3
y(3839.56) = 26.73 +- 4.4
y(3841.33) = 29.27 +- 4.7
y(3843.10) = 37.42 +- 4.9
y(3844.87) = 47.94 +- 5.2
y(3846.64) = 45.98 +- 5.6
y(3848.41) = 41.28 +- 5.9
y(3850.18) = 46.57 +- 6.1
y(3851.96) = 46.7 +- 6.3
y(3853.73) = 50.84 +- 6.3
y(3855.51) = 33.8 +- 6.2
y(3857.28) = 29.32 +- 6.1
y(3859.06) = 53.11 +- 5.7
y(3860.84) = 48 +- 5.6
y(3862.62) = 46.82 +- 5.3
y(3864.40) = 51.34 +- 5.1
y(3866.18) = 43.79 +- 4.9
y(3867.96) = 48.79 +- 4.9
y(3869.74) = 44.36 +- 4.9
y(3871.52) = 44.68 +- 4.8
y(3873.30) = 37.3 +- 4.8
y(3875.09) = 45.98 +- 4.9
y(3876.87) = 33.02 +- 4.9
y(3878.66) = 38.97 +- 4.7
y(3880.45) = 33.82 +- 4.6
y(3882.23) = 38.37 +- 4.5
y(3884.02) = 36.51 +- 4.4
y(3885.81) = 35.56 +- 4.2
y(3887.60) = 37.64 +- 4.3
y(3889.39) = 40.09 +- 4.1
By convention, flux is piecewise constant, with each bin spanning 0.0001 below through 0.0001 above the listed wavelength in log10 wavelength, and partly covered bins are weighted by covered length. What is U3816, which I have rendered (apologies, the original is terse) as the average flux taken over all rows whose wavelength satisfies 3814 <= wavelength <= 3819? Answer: 38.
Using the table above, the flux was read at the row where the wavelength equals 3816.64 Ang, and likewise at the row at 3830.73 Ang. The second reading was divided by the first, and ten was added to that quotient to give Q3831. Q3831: 10.8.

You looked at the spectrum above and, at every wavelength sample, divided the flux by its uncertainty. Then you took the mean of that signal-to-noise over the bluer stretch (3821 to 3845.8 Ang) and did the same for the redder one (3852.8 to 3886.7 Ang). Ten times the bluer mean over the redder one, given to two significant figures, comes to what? 9.3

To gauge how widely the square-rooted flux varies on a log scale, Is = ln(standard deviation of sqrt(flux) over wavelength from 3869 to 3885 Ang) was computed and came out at -1.0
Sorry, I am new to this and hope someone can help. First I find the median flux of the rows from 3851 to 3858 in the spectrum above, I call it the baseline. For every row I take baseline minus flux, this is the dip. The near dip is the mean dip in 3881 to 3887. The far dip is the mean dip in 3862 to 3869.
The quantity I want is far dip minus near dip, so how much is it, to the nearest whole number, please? -11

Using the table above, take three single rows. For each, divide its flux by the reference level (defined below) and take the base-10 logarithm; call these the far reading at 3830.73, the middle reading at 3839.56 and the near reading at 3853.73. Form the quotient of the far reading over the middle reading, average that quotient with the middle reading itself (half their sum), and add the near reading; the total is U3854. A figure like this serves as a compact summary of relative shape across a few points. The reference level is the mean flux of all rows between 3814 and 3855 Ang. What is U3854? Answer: 0.40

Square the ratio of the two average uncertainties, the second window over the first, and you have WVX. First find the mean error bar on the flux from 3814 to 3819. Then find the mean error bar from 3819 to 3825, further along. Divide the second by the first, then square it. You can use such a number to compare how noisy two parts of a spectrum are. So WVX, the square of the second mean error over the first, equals 1.00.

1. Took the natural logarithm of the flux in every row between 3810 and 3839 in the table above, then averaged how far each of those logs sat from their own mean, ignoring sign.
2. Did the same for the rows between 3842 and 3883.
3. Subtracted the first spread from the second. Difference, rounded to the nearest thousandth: -0.072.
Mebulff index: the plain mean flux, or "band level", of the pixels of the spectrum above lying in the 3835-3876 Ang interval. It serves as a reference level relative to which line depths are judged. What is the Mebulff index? 41.6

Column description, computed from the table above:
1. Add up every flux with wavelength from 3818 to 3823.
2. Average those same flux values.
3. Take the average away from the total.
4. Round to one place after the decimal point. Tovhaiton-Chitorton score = 74.0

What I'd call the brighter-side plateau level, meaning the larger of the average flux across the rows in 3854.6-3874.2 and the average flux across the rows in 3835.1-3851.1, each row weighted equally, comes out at 43.8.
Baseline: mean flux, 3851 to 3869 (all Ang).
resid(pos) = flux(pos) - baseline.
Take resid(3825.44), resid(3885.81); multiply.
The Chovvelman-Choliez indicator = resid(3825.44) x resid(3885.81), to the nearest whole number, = 16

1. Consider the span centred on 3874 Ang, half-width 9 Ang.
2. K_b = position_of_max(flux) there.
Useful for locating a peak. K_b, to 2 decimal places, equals 3867.96 Ang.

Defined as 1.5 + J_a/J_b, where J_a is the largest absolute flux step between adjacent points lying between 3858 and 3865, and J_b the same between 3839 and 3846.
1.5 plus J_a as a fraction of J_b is 2.0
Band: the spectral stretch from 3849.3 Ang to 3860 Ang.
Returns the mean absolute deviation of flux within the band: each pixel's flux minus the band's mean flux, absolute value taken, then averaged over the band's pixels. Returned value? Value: 7.9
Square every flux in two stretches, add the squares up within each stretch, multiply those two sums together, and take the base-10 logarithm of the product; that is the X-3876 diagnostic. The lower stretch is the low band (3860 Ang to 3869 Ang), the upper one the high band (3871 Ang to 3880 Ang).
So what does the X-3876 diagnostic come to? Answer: 7.97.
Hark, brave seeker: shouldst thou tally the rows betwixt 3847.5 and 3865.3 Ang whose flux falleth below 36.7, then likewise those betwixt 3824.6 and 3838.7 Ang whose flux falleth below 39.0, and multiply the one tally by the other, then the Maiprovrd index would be 10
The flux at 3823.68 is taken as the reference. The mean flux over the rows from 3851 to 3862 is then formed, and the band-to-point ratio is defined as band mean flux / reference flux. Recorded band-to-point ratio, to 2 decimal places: 1.17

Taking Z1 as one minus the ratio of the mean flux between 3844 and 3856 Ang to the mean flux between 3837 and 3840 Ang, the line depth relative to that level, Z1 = -0.6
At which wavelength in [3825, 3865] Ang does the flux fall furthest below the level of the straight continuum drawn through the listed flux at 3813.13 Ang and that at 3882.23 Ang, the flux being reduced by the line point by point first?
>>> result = 3832.49 Ang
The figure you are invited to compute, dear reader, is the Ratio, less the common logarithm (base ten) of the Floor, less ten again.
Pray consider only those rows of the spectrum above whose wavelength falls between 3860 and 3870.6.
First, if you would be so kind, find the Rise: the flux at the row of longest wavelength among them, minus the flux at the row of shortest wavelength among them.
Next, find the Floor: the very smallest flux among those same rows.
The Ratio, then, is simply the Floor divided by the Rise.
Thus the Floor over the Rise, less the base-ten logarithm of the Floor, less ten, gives -24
